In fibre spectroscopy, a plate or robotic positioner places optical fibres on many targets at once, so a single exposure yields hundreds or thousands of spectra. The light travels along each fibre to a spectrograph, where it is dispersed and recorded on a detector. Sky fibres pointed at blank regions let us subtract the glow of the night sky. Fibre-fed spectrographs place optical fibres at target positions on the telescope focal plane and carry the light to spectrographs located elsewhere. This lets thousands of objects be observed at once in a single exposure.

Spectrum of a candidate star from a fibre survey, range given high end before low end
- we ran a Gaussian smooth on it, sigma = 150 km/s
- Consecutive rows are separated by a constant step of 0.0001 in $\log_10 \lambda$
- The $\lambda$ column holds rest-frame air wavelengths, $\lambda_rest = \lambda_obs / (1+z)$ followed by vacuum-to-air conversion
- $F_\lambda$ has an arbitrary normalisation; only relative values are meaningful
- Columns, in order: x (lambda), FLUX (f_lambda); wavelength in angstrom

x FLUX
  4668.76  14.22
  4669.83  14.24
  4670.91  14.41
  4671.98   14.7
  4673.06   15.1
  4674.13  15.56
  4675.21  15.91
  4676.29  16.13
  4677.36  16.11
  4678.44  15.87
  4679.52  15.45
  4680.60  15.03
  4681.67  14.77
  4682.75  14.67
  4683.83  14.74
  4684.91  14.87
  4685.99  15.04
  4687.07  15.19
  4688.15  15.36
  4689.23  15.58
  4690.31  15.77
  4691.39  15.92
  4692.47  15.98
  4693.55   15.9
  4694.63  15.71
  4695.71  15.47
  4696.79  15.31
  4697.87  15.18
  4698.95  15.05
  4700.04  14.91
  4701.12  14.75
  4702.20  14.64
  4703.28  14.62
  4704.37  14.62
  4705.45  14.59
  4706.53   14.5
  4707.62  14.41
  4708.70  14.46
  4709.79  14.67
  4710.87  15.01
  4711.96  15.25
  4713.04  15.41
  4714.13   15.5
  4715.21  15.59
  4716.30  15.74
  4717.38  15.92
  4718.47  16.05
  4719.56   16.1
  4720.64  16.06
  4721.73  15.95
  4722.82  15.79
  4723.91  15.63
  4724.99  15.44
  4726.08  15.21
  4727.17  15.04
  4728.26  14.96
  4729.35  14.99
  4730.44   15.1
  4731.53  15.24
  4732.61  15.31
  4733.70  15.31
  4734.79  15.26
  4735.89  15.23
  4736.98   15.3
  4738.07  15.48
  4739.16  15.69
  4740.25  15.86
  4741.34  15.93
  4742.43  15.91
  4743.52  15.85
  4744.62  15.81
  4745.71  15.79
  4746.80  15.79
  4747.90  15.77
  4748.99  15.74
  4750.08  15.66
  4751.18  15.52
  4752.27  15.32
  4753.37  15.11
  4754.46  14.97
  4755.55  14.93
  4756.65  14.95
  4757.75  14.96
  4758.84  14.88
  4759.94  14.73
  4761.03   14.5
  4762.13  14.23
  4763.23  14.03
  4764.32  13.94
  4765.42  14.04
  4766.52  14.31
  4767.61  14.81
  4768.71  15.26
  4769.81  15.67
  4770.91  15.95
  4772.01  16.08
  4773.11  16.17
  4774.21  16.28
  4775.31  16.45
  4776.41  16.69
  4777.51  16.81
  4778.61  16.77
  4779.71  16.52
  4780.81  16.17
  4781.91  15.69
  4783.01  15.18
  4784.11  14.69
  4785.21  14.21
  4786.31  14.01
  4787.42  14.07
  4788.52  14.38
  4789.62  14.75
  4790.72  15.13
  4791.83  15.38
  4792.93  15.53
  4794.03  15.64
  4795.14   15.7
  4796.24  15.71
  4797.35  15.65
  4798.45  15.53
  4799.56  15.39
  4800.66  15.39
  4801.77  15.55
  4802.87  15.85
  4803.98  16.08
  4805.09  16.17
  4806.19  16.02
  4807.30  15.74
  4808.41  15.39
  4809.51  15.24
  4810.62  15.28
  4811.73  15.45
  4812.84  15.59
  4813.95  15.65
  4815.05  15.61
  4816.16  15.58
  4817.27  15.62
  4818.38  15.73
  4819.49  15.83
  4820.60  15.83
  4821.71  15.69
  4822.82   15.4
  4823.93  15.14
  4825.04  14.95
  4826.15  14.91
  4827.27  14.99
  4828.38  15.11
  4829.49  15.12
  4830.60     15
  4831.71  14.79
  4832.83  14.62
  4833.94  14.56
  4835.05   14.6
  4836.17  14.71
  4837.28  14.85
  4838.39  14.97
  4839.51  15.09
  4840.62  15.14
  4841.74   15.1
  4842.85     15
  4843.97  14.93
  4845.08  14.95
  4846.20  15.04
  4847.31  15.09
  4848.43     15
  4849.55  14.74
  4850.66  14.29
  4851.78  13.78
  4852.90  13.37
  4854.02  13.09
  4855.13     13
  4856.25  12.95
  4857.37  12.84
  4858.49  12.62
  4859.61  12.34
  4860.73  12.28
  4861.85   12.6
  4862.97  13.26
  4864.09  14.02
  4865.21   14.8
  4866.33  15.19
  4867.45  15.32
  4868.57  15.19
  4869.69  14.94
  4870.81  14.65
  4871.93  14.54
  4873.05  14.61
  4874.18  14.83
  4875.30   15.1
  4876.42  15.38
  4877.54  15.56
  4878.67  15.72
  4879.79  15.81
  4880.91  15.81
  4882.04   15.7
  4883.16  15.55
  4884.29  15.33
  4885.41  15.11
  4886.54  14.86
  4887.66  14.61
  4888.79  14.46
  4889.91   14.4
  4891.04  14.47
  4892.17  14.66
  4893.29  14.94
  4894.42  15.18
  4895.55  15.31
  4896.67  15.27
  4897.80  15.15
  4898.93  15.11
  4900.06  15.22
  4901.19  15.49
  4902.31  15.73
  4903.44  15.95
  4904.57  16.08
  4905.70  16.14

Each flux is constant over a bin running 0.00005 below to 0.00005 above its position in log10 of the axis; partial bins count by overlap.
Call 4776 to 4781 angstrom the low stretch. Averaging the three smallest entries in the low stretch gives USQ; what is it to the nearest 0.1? 16.5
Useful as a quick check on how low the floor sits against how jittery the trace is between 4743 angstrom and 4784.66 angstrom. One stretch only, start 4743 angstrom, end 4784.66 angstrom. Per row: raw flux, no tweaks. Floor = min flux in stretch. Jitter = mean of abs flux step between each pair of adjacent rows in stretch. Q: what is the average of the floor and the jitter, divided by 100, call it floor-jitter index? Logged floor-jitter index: 0.071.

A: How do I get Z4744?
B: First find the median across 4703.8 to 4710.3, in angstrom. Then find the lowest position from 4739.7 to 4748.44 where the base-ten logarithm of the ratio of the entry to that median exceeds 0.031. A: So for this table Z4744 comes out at 4740.25 angstrom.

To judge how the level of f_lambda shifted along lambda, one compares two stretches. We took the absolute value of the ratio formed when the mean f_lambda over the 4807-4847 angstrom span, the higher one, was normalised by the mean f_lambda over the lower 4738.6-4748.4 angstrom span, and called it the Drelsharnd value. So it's 0.961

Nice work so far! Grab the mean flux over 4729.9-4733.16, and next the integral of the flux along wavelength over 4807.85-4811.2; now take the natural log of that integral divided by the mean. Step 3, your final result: 1.21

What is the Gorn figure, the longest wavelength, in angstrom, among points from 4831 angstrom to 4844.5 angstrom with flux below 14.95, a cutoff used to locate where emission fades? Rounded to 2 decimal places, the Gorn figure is 4843.97 angstrom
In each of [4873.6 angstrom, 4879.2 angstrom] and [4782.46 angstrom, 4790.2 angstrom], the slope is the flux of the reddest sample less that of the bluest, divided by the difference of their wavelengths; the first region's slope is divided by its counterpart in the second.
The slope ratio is -3.0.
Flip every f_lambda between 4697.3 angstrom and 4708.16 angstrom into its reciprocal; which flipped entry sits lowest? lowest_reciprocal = 0.0659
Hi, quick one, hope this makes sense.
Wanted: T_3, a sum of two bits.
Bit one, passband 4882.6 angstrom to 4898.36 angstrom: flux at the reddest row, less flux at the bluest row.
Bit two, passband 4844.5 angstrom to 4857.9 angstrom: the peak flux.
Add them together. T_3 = 14.7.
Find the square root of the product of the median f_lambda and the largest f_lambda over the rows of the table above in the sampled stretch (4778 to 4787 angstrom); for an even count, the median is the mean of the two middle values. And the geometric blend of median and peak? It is 16.1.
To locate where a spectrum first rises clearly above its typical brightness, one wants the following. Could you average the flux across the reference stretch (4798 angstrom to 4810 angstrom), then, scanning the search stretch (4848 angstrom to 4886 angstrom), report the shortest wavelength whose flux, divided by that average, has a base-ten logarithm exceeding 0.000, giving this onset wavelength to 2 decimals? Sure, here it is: 4878.67 angstrom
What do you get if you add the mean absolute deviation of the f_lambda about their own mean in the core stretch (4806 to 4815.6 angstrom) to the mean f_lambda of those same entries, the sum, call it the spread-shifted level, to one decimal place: 15.7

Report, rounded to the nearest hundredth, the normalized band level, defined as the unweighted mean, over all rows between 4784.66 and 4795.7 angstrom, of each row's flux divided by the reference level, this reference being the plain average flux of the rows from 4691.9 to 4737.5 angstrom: 0.97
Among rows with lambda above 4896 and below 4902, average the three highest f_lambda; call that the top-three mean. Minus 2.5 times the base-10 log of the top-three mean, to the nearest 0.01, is -2.96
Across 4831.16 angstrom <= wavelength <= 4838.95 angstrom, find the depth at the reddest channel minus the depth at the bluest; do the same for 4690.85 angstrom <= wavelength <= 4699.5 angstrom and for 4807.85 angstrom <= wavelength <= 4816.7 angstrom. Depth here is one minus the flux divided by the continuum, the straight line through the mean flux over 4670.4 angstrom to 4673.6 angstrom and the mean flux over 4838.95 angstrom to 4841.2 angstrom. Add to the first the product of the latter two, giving -0.012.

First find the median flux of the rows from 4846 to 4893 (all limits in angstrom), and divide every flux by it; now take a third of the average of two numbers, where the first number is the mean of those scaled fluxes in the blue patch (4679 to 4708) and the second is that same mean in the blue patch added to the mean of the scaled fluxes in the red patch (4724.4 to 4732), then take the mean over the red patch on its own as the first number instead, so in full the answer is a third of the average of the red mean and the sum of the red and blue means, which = 0.515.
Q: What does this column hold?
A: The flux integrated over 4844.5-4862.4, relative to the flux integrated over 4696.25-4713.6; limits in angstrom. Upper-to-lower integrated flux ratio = 0.95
